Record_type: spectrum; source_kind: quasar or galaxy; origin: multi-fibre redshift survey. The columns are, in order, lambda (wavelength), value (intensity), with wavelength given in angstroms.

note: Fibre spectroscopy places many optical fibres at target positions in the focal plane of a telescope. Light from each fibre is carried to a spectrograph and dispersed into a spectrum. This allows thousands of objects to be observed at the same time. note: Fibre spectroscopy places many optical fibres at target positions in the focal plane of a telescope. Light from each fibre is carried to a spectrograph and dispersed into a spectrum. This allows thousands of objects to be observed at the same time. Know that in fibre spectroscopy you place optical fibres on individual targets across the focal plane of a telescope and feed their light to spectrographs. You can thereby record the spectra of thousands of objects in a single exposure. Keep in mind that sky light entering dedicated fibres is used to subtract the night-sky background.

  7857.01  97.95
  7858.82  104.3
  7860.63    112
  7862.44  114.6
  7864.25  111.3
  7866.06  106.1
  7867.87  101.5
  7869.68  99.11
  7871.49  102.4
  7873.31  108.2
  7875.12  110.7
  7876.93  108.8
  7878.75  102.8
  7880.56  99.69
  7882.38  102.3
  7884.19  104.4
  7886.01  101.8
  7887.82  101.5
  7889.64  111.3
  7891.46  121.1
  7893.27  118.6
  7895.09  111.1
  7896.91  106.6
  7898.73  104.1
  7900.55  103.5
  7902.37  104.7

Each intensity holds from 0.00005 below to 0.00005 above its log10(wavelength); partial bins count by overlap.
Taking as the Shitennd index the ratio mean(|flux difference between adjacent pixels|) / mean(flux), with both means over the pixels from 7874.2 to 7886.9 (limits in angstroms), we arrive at 0.029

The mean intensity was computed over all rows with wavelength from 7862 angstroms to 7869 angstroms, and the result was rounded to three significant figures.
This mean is 108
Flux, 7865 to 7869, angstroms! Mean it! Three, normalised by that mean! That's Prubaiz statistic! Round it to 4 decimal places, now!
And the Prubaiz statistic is 0.0289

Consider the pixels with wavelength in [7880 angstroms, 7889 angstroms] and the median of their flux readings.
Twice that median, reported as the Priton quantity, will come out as 204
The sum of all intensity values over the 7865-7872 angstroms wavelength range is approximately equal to 409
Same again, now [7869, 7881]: 732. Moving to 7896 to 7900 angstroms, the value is 211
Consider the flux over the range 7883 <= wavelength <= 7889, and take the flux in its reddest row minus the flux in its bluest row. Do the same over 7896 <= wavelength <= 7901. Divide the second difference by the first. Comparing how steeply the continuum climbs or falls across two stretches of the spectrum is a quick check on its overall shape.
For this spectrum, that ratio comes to 1.1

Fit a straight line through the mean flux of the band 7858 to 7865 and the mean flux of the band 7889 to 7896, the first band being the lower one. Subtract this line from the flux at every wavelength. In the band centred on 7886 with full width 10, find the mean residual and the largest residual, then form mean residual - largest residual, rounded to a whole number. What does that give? -6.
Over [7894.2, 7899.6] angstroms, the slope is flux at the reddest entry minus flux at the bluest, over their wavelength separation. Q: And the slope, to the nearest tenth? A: -1.9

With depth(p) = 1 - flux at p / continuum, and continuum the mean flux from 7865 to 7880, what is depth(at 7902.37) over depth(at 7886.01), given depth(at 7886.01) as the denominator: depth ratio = 0.1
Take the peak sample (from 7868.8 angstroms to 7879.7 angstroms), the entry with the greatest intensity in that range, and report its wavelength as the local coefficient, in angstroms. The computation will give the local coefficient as 7875.12 angstroms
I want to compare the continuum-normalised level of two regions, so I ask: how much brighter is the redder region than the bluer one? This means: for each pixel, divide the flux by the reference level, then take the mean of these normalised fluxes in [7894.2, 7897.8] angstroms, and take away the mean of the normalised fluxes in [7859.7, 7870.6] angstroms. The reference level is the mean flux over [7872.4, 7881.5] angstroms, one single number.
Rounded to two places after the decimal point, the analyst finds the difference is 0.01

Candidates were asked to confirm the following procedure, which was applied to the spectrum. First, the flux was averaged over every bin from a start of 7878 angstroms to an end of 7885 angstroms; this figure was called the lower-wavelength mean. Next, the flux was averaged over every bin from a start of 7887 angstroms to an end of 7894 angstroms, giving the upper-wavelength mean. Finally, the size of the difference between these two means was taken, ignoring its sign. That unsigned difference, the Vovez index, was 10.8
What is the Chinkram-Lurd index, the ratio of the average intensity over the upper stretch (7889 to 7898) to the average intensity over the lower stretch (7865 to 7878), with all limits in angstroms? 1.08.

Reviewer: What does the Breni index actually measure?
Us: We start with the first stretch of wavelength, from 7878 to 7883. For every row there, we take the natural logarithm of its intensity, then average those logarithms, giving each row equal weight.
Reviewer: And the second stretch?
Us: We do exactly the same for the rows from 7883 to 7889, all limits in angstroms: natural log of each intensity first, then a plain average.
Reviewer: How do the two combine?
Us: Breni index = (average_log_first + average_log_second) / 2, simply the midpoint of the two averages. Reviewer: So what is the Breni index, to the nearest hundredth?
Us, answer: 4.63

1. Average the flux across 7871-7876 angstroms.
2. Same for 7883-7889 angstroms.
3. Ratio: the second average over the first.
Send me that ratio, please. 0.96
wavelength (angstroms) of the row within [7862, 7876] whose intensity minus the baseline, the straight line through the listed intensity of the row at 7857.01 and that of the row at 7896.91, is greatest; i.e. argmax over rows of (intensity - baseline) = 7862.44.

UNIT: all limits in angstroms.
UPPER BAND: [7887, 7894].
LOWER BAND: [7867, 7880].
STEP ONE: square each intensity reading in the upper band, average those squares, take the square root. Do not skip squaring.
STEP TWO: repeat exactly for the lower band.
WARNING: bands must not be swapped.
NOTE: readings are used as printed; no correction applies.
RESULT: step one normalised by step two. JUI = 1.08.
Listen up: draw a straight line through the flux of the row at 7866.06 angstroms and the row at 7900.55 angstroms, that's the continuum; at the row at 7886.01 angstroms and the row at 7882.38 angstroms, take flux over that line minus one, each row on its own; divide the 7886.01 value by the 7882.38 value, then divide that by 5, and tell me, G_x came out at 0.22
